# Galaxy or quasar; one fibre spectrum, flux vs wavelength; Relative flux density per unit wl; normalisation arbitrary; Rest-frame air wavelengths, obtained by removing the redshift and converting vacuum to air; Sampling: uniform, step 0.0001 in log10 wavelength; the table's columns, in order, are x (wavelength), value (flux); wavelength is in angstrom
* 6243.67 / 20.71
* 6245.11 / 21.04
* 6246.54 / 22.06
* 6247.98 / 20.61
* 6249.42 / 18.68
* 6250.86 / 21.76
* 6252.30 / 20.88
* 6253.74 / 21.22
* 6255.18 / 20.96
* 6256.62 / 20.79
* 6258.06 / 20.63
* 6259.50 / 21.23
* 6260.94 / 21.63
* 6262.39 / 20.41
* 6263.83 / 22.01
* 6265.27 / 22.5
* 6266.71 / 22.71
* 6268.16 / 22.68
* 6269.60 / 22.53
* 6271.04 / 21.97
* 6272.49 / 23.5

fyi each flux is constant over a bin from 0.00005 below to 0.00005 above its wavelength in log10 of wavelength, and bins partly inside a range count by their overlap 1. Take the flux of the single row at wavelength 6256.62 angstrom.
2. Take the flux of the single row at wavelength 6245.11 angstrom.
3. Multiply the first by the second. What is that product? 437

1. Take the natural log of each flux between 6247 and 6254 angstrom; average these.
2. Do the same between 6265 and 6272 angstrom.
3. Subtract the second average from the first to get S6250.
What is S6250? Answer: -0.09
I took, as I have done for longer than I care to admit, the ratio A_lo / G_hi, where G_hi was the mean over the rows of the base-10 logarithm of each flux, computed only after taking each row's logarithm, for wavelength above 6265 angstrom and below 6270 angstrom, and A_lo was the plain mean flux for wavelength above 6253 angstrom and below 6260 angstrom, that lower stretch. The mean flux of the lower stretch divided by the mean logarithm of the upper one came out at 15.5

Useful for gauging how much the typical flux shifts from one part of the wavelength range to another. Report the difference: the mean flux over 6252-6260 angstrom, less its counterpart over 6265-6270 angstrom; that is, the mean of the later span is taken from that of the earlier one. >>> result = -1.7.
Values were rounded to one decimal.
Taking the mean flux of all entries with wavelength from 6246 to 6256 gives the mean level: 20.9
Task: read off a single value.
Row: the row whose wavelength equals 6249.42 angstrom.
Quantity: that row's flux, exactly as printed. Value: 18.68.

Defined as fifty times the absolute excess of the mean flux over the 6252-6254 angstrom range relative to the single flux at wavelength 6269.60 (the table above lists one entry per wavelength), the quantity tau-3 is 74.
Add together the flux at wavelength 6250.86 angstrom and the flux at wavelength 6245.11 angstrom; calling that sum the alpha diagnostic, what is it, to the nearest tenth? 42.8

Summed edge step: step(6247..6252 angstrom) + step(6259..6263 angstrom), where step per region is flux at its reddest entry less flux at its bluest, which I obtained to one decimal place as 0.3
